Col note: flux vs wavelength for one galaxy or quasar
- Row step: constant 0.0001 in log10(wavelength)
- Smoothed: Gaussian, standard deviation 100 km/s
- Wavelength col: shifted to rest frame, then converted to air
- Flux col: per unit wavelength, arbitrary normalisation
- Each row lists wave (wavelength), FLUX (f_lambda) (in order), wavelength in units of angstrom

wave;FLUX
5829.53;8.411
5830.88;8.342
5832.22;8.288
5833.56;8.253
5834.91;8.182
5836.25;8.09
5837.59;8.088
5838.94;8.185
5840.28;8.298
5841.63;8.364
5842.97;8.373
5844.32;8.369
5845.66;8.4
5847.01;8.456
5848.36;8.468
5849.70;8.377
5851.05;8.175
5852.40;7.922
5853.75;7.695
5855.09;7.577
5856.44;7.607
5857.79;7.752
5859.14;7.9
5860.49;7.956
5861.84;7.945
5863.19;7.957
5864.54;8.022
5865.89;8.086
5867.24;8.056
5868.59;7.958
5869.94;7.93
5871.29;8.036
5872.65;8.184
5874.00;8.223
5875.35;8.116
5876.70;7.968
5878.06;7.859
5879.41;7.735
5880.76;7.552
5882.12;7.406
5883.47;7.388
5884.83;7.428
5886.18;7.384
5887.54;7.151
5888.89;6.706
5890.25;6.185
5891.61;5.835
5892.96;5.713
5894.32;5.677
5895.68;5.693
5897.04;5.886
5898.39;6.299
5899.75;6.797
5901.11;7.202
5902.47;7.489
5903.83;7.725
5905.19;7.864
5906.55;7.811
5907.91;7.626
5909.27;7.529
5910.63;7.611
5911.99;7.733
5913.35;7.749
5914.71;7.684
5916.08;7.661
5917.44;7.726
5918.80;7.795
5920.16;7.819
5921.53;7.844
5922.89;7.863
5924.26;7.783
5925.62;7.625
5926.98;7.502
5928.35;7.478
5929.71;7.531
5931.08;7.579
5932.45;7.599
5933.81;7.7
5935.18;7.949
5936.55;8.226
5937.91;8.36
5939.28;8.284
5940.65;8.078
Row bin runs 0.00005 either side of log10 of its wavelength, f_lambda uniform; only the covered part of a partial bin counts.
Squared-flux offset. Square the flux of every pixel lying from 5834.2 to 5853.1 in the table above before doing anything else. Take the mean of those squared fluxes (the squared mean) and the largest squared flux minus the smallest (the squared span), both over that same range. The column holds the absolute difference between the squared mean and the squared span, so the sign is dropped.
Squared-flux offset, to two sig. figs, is 59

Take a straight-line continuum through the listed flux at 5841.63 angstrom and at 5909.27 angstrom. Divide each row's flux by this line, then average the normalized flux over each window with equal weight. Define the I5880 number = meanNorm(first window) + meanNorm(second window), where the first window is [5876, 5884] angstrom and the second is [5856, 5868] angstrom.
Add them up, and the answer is 1.95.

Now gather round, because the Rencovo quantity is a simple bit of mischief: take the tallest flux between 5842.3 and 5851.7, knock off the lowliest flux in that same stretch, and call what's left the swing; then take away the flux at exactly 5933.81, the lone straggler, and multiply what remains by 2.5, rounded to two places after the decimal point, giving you -18.52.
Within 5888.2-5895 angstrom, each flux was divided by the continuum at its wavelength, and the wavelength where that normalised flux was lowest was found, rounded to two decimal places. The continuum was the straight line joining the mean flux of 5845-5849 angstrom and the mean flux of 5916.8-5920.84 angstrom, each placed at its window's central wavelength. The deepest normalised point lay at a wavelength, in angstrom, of 5894.32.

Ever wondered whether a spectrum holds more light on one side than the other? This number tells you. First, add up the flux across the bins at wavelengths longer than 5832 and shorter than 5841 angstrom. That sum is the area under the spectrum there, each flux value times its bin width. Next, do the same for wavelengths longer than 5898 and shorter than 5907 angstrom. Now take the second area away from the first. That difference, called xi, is 8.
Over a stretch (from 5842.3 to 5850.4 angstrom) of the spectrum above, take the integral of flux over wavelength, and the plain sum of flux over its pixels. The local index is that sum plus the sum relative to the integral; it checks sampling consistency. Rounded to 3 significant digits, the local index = 51.2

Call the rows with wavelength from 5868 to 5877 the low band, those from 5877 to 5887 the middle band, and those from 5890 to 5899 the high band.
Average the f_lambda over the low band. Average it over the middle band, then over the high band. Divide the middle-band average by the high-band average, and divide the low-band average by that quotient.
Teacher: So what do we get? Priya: 6.3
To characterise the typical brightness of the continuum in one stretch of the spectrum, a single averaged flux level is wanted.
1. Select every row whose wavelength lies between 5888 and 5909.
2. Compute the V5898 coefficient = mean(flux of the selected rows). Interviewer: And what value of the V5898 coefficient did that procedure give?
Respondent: 6.7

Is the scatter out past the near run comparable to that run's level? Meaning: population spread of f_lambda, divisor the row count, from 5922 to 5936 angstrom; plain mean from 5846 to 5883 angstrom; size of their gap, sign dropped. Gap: 7.81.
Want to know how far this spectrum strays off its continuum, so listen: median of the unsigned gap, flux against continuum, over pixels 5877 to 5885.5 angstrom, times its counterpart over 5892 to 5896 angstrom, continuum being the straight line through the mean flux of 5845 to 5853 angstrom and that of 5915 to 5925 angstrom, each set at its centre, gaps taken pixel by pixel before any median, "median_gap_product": 1.3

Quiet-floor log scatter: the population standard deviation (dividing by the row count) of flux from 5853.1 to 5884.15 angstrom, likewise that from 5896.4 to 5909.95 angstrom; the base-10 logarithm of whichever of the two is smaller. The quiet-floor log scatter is -0.64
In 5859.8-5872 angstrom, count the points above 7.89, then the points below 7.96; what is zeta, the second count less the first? -4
